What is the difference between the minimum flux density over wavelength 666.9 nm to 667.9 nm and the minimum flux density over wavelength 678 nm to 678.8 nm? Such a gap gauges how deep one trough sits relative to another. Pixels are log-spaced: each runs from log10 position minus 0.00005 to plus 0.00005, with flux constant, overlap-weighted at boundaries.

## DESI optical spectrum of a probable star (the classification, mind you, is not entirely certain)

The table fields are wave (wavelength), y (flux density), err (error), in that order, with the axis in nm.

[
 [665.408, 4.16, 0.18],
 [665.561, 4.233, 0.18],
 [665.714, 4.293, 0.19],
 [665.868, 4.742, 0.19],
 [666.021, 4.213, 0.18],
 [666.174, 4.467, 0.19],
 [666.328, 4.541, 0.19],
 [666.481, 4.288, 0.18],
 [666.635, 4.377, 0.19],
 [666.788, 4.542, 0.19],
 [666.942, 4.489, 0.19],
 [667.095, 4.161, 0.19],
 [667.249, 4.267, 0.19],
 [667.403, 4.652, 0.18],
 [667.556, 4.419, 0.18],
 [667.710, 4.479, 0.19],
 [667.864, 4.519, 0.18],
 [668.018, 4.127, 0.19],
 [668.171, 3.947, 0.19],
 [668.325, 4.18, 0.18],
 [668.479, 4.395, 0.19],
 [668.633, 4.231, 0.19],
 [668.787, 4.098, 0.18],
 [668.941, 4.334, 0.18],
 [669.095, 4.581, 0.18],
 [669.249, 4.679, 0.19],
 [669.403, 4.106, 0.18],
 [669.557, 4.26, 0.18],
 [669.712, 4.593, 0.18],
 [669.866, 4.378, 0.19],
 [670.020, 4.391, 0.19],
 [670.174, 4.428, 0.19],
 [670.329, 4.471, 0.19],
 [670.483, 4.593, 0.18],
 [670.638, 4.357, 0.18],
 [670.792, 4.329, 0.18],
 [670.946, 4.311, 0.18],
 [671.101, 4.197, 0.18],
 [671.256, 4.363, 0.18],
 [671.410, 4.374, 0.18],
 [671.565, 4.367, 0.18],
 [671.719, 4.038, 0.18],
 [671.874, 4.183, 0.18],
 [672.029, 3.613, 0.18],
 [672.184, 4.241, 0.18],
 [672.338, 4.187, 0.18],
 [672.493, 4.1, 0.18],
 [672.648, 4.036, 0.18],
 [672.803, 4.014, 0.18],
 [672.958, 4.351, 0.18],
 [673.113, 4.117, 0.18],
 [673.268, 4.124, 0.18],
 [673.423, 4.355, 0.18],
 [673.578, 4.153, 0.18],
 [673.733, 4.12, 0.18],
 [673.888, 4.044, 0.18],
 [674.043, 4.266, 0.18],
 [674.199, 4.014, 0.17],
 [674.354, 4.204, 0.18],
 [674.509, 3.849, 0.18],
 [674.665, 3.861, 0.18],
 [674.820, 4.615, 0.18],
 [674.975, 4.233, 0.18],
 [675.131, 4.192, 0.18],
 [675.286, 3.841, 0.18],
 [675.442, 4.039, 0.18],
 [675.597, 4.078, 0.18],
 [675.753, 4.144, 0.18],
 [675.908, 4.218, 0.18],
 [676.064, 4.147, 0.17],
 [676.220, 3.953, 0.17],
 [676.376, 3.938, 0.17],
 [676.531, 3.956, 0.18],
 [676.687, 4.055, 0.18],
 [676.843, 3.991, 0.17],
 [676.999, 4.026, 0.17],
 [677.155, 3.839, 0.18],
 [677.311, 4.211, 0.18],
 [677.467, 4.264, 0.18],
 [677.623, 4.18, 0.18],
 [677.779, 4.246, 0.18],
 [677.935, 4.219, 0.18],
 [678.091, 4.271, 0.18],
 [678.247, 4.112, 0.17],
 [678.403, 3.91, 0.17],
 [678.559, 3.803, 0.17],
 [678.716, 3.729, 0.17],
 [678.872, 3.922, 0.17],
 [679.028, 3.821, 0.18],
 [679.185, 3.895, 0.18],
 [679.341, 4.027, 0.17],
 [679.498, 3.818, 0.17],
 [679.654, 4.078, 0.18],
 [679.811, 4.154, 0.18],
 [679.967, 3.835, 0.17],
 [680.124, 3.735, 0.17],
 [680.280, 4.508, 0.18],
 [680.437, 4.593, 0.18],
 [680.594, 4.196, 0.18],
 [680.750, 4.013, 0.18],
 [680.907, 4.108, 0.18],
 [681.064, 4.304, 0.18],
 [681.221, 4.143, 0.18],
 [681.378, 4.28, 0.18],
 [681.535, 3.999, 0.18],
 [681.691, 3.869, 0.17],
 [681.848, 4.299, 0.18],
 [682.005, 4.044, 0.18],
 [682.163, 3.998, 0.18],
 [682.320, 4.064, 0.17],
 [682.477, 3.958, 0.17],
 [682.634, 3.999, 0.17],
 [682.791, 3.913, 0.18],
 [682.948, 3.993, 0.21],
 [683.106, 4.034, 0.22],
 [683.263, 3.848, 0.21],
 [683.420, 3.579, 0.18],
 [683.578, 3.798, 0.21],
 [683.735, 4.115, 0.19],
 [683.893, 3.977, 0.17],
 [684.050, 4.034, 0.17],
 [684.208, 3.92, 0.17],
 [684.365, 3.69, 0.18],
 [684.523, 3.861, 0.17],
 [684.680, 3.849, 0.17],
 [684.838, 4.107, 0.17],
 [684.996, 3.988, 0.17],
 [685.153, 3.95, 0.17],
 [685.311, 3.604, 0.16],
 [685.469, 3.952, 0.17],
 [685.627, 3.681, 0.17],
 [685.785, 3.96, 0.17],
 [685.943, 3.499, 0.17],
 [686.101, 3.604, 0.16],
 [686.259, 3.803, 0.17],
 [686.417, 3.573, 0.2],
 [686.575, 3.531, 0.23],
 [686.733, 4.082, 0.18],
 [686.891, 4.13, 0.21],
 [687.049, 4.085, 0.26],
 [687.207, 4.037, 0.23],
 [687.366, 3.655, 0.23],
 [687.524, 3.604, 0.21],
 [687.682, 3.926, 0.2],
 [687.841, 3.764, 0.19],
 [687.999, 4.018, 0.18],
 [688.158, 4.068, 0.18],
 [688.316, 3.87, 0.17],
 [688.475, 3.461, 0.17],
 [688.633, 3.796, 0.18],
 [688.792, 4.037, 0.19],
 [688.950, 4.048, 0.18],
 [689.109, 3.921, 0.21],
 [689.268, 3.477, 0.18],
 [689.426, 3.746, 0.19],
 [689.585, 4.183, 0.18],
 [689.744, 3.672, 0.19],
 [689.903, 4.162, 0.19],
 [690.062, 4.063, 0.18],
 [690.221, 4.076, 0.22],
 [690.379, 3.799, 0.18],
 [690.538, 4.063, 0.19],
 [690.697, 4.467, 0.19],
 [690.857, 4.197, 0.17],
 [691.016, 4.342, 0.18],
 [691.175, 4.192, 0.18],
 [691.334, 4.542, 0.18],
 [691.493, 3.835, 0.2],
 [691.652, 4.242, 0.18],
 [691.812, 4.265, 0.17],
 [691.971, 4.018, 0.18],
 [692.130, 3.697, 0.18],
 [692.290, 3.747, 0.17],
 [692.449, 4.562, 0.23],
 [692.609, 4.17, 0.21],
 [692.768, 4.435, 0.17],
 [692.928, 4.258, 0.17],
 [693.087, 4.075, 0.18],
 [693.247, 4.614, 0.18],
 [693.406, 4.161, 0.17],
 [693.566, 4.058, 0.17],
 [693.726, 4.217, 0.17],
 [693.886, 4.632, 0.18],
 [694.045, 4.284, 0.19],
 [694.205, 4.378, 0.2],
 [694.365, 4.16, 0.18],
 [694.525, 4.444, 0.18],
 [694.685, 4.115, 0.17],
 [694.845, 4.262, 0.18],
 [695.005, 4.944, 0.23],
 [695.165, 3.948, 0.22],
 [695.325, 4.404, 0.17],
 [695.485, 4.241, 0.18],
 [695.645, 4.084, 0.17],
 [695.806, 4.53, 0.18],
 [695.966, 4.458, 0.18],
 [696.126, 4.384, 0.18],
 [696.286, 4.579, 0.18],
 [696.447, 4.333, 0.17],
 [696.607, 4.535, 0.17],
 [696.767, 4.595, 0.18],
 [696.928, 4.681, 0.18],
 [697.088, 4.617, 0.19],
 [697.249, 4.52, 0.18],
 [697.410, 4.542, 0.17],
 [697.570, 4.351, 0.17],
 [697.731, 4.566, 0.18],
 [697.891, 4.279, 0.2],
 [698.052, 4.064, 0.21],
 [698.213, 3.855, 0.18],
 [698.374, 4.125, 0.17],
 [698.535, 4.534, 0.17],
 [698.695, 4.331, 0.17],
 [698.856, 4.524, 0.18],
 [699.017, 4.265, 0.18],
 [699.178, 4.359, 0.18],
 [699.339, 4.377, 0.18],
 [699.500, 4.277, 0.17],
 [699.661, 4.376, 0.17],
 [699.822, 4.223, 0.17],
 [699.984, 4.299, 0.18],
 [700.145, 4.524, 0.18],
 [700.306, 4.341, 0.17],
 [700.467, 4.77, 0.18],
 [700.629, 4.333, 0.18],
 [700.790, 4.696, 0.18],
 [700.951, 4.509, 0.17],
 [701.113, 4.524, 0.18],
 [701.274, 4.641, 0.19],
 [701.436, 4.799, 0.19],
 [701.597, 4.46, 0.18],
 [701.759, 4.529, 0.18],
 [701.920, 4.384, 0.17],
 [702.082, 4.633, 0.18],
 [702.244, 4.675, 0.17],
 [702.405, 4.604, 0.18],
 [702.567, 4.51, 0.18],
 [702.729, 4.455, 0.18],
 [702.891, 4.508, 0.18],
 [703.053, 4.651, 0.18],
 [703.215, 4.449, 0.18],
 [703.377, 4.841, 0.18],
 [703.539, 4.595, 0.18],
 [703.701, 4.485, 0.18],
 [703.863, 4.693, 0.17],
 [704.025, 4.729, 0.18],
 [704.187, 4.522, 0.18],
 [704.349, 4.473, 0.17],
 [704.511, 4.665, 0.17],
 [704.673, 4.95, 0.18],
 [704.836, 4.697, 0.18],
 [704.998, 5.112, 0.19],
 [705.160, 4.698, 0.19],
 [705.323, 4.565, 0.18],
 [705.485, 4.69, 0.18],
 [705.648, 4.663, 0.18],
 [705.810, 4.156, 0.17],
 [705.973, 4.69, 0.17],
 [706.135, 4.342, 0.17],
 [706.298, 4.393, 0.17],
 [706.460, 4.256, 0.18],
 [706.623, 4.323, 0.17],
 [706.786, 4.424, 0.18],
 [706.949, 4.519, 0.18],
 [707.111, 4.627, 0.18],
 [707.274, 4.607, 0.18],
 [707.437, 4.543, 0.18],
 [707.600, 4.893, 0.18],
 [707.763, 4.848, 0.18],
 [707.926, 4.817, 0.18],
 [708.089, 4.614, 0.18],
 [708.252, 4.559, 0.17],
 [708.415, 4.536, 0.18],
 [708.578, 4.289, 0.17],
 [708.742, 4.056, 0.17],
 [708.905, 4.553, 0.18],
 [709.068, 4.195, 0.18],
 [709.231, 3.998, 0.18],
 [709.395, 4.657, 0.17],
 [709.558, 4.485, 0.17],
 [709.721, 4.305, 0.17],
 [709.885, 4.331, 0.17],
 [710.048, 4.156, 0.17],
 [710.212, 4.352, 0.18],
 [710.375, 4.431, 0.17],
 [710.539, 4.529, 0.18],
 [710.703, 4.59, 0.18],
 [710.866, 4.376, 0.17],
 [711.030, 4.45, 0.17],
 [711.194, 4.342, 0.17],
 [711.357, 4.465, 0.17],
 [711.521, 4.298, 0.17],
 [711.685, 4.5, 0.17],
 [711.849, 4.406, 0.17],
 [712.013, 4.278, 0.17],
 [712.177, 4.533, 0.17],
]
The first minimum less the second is 0.4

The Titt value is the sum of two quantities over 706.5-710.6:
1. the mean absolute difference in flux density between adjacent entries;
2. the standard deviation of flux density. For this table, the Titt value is 0.40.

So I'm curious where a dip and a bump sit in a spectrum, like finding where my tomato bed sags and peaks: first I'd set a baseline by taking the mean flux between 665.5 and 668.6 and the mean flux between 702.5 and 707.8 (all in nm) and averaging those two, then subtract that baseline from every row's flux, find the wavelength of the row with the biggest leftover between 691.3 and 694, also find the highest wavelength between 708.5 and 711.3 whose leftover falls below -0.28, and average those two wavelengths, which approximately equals 701.97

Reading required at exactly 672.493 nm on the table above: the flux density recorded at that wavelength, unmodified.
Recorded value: 4.1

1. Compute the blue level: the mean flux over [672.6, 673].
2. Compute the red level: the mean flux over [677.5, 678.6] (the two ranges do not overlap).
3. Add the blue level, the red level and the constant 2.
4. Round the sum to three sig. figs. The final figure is 10.2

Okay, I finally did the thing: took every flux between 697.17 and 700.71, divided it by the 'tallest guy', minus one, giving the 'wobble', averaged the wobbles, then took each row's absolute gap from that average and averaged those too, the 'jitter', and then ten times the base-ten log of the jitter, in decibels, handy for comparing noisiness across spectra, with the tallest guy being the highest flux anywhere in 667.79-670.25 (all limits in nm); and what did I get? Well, -15.3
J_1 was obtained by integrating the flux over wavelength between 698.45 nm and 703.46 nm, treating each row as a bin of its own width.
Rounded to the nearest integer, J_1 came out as 23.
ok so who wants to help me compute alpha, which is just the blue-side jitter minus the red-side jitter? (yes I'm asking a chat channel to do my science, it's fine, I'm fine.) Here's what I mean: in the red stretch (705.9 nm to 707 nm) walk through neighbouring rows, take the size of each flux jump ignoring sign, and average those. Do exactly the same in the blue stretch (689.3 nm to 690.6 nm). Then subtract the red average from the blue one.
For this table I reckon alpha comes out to 0.17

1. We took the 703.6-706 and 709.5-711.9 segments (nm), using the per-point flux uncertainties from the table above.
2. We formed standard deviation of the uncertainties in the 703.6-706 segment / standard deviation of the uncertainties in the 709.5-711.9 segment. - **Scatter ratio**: 1.6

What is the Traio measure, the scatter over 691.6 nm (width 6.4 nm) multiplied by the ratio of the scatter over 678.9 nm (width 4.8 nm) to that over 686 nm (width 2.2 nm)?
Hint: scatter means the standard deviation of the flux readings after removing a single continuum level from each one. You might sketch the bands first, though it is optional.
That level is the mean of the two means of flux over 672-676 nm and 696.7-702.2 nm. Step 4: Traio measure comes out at 0.27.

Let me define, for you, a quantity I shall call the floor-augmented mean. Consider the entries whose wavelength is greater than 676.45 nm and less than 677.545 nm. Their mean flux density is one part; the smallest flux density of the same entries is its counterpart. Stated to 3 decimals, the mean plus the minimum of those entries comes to 7.888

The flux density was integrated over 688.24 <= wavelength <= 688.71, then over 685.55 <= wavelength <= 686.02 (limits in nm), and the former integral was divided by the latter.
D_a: 1.00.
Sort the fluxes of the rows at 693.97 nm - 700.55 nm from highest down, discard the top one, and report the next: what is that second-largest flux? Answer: 4.77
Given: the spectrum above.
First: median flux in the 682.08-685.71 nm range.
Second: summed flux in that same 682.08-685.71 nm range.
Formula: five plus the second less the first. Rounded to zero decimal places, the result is 91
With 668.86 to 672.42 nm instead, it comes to 100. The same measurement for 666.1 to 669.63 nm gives 101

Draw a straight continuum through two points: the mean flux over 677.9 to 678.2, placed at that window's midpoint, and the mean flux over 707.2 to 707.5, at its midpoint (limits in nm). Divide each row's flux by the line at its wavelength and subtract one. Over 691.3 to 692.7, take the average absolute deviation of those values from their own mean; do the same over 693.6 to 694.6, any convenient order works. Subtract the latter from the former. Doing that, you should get 0.030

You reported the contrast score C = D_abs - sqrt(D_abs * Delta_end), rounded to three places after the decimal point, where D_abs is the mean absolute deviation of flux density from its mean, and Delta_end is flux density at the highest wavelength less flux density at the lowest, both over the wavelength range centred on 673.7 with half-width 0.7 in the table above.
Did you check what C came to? -0.003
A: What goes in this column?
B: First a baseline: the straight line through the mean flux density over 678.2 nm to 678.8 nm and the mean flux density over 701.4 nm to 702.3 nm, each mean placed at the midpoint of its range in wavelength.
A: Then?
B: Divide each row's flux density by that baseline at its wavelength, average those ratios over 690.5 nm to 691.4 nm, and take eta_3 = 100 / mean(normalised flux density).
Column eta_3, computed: 99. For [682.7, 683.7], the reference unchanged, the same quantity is 104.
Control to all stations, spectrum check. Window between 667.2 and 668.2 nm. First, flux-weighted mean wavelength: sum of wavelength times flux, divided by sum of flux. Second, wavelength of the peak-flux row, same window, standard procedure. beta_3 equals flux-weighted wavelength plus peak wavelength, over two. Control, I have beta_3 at 667.55 nm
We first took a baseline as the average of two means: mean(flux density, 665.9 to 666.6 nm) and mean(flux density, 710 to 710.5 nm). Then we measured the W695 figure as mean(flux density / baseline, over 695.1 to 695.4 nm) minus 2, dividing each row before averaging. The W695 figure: -1.04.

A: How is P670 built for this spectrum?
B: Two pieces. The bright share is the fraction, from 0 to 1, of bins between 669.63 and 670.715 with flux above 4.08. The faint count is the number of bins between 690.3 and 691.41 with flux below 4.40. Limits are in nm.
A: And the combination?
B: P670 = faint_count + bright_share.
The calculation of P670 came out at 6.0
